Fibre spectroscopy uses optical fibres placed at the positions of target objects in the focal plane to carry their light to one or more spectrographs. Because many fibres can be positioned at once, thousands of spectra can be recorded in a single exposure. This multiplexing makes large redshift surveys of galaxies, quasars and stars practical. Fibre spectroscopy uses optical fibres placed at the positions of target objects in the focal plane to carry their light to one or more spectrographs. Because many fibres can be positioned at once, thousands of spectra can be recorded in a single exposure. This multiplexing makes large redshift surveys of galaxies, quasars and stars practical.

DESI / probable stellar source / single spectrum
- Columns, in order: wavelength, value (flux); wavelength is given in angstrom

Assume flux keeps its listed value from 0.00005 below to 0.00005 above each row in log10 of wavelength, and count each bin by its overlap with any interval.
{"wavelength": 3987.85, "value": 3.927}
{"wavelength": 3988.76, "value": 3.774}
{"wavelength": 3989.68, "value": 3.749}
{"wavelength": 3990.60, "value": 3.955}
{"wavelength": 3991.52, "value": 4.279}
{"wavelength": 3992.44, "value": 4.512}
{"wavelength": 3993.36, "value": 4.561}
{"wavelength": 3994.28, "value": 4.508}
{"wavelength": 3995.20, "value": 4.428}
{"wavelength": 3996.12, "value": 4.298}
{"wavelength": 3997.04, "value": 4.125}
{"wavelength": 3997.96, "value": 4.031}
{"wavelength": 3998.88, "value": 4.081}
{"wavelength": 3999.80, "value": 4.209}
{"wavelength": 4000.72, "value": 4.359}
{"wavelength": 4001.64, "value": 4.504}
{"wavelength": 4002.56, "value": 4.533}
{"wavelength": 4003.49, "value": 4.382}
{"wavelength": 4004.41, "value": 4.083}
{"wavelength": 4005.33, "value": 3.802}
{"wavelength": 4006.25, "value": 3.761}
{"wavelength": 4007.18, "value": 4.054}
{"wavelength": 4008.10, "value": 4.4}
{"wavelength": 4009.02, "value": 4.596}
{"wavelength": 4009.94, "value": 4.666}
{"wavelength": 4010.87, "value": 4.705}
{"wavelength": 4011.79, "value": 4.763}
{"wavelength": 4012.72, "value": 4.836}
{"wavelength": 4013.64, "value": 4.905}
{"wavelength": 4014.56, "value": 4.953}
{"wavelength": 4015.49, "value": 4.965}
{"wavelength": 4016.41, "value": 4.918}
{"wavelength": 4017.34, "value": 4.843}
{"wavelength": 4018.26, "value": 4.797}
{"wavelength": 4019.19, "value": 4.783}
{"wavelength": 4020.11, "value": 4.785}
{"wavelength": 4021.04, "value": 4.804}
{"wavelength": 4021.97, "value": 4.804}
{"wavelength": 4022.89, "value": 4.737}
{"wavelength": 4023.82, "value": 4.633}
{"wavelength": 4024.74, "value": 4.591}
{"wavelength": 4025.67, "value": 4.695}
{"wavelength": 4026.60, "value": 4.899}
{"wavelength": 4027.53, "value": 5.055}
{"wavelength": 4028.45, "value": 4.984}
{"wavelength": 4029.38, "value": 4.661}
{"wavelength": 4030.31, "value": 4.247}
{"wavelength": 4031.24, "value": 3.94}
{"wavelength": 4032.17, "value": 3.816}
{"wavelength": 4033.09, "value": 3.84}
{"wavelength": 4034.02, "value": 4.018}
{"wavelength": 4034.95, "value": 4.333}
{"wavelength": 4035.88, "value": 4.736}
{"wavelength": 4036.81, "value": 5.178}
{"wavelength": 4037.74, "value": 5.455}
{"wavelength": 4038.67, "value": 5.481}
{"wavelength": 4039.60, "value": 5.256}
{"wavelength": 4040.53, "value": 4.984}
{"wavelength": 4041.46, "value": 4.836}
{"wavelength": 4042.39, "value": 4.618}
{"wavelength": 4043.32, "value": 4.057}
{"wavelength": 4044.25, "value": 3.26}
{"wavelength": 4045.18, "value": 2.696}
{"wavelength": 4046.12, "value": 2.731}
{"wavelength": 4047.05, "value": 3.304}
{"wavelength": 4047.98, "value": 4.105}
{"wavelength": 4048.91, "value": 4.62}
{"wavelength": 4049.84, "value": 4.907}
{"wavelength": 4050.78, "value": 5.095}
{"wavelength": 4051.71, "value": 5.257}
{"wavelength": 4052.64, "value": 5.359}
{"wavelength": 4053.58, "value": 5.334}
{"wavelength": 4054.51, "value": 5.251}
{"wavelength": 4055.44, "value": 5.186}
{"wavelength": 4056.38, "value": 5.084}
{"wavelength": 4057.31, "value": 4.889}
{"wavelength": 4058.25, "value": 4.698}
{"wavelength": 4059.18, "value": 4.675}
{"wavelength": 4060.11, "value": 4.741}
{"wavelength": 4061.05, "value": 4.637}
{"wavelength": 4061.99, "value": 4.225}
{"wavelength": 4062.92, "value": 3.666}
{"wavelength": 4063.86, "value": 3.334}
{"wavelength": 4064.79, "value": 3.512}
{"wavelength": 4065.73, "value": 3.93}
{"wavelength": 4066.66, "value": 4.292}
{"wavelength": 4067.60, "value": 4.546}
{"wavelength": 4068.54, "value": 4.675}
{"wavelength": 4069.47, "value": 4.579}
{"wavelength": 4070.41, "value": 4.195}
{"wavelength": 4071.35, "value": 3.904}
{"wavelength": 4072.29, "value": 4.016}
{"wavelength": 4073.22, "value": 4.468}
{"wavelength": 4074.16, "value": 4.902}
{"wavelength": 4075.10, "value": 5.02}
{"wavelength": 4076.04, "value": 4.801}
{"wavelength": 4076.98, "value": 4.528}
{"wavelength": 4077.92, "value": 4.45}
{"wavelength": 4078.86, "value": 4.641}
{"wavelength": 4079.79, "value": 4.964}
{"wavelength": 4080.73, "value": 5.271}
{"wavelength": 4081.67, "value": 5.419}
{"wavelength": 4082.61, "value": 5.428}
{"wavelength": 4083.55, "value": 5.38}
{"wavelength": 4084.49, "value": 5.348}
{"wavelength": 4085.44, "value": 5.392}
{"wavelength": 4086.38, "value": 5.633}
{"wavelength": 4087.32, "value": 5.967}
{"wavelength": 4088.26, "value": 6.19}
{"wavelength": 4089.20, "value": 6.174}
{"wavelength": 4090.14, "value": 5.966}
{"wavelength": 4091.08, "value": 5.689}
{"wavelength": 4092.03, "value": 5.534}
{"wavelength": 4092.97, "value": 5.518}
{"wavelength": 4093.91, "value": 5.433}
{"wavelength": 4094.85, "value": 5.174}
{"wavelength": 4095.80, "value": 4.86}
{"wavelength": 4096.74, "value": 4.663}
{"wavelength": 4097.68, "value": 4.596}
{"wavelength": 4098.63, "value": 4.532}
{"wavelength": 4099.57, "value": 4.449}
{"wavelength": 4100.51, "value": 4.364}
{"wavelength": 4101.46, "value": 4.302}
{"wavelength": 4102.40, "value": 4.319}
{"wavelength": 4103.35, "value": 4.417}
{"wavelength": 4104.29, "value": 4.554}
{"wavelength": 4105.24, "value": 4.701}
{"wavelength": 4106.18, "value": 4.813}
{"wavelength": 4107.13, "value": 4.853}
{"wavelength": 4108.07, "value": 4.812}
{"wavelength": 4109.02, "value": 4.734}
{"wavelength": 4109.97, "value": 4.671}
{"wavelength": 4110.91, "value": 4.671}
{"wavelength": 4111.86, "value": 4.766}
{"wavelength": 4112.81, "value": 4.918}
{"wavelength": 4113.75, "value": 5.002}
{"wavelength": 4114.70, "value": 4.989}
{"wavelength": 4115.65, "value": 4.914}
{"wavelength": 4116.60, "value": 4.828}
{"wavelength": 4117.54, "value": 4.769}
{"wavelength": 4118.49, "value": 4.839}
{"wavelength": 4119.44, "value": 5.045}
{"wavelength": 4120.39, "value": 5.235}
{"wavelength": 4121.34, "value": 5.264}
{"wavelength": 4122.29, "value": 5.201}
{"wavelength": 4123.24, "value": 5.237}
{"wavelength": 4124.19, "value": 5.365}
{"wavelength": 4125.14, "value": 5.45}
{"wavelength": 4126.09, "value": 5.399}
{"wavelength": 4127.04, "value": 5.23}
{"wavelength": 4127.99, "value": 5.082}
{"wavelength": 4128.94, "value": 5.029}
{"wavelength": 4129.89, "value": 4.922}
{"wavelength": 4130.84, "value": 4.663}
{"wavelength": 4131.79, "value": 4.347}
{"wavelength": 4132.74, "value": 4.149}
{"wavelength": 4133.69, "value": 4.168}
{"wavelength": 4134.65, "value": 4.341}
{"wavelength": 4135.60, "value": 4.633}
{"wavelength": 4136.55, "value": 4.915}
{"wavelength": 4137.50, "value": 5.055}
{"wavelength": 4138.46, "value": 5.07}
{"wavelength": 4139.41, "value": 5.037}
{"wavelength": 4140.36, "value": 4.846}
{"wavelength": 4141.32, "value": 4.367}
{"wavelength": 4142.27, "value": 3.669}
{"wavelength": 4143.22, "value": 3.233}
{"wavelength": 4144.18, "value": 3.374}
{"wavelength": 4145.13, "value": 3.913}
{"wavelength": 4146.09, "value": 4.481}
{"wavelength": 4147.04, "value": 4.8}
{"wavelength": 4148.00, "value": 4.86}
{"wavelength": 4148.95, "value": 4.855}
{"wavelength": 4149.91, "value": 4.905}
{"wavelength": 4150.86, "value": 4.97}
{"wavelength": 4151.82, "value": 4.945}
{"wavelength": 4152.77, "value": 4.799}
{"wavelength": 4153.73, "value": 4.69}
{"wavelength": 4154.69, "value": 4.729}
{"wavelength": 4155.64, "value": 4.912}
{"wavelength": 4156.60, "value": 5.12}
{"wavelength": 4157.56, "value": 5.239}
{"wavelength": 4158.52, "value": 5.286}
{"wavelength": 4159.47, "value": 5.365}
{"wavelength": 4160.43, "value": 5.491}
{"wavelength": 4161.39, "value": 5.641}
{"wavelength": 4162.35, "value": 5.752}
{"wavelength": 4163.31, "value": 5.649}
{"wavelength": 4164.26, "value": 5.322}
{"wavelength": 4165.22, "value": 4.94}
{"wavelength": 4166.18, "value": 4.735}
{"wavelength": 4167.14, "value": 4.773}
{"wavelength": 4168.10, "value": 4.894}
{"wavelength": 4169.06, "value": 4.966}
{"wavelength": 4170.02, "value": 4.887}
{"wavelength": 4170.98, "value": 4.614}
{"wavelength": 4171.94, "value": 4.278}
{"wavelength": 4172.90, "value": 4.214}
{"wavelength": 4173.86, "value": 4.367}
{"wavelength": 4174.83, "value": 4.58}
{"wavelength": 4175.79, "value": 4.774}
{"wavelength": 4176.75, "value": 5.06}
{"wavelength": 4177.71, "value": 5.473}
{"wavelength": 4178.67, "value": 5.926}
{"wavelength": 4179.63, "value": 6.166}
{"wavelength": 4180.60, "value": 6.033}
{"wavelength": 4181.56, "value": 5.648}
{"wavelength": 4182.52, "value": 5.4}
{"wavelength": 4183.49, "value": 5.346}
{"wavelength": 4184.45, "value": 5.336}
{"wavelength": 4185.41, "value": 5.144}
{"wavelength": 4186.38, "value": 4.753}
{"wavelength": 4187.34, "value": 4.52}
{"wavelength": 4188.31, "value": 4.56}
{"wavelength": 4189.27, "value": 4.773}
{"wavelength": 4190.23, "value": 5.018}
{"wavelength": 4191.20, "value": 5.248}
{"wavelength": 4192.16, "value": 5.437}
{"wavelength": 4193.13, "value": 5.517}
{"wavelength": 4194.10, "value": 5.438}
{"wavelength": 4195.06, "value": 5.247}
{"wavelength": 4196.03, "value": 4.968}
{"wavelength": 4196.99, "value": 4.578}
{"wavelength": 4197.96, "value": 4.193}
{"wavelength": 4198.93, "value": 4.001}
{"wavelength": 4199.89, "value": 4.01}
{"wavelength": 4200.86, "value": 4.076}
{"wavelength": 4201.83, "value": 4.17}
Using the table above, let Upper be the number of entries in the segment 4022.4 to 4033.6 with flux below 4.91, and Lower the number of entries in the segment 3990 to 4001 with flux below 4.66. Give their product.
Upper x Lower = 120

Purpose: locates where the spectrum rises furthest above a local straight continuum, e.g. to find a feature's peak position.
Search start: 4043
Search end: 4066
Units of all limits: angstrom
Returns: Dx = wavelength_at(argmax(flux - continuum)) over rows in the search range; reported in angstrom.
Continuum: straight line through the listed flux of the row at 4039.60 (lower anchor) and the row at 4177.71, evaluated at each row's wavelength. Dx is 4052.64 angstrom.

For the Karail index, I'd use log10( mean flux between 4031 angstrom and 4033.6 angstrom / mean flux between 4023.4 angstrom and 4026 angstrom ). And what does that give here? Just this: -0.079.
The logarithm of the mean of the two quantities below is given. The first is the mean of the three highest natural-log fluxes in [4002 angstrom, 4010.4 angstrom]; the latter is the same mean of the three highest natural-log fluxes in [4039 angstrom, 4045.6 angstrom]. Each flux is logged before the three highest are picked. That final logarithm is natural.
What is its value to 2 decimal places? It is 0.45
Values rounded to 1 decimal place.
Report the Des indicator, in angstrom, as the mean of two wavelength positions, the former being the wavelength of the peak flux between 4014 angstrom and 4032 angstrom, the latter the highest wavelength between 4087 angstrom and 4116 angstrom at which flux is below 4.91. 4069.7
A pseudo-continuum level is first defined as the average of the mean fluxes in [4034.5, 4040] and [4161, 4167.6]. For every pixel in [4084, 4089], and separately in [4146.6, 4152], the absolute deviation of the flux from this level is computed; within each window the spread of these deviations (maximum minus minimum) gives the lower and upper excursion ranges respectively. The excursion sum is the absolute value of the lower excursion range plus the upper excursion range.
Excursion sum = 1.01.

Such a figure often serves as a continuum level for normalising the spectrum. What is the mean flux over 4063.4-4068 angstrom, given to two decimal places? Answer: 3.92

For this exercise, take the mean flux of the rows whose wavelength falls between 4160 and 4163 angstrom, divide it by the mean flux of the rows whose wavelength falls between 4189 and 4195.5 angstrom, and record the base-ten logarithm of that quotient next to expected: 0.03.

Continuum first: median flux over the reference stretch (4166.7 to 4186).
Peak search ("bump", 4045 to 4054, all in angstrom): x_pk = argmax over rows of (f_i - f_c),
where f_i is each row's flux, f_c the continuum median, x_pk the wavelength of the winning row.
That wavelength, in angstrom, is 4052.64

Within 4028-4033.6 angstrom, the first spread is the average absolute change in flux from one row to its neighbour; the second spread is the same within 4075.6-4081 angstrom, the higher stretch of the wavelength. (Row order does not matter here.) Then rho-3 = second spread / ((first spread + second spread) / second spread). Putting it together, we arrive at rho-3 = 0.12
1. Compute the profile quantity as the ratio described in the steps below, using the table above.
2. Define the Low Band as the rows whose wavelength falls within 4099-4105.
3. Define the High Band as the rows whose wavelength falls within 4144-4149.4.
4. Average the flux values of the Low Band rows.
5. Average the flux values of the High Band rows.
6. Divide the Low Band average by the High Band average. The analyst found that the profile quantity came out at 1.00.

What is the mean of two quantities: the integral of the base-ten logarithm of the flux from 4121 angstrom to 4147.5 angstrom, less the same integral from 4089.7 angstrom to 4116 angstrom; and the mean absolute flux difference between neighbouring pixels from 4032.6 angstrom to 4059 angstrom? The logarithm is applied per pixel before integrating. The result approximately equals 0.0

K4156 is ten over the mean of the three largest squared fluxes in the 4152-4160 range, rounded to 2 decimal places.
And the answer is 0.36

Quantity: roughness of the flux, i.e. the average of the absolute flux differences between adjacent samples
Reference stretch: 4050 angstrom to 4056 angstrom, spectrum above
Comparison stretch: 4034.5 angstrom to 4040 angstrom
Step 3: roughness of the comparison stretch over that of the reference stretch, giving 3.1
